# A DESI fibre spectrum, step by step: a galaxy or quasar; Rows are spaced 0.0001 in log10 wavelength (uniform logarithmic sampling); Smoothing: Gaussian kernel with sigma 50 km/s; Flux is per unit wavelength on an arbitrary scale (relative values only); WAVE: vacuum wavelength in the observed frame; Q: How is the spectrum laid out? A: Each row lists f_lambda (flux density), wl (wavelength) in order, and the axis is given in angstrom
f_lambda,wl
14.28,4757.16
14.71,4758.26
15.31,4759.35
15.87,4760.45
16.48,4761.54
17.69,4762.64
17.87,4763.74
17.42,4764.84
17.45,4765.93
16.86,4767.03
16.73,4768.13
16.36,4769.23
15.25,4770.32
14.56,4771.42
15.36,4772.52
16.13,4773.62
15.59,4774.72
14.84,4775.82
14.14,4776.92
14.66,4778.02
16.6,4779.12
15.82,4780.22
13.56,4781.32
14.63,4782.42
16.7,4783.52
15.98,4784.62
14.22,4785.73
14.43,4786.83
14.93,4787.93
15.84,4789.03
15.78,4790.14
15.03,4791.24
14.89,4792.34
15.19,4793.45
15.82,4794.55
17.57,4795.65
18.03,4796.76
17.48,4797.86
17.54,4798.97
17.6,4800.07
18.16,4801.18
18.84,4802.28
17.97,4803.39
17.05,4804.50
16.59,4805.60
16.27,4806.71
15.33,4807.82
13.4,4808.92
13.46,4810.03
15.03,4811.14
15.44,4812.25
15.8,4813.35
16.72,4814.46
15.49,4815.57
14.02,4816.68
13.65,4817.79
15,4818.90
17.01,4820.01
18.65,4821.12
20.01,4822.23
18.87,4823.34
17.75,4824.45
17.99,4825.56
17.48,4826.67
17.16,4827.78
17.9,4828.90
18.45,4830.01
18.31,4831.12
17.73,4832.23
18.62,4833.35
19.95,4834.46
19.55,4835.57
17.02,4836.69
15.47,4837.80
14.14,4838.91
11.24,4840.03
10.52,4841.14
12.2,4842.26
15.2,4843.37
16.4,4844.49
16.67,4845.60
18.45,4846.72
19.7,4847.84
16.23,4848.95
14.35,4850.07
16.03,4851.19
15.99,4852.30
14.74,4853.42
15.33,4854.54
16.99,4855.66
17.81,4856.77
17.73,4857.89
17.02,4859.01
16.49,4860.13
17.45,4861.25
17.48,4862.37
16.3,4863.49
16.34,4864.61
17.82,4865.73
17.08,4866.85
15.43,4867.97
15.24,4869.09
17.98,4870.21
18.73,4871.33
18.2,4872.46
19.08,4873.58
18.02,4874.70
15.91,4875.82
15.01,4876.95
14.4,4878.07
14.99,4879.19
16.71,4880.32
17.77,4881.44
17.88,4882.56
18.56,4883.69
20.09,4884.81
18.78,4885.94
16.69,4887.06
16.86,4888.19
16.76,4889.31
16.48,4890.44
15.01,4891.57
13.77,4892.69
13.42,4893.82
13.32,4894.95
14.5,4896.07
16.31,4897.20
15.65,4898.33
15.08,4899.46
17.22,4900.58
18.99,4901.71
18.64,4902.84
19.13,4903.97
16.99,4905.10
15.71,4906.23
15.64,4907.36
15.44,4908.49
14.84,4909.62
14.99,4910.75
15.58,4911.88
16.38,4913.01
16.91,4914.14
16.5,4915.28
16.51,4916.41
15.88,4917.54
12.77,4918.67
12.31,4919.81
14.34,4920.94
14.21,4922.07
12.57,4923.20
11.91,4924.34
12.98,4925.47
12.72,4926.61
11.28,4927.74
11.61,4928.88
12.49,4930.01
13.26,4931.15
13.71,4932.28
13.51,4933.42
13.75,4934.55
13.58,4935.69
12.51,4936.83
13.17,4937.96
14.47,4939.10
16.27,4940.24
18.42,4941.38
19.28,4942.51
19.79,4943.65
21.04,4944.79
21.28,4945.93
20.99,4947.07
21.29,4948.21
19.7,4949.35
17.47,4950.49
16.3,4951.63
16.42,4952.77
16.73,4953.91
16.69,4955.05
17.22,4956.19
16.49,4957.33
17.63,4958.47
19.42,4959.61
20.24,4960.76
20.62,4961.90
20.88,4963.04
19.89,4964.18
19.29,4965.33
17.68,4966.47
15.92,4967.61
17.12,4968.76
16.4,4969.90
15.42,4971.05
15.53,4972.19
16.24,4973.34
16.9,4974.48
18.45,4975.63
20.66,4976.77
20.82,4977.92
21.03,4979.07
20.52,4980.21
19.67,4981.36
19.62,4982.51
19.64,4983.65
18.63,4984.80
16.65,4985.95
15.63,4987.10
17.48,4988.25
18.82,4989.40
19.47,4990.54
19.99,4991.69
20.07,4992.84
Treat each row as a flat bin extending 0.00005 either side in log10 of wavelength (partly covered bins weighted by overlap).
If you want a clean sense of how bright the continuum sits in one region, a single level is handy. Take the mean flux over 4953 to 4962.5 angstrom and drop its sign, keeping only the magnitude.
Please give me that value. 18.1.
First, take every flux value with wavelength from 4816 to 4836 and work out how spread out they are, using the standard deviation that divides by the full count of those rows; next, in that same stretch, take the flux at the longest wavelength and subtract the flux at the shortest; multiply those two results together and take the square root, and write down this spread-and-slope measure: 3.1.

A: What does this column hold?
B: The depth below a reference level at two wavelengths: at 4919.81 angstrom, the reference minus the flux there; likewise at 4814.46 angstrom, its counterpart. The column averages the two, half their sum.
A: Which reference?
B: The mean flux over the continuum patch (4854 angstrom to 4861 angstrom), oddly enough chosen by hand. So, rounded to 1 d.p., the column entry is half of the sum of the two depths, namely 2.4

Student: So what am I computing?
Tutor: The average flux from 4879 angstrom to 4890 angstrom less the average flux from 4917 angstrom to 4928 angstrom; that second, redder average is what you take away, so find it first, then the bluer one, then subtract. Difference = 4.4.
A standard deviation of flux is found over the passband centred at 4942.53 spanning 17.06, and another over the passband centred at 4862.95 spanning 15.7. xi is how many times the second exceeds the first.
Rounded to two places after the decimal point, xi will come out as 0.27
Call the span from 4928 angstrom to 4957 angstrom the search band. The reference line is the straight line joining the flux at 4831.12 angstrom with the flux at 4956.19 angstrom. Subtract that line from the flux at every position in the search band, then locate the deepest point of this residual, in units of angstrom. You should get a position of 4928.88 angstrom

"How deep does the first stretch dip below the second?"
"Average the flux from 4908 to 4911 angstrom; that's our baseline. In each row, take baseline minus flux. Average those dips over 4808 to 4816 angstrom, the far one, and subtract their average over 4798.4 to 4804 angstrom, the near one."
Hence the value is 3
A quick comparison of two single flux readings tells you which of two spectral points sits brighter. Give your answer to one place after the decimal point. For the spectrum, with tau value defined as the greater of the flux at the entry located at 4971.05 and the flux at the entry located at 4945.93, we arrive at 21.3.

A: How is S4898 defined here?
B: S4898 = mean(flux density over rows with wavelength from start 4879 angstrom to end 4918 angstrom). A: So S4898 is 16.4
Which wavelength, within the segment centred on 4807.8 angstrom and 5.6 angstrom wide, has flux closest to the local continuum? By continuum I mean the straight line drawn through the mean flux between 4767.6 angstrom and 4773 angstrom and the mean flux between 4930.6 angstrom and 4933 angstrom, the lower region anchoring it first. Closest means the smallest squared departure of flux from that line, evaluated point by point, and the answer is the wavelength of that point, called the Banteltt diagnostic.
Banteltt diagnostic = 4807.82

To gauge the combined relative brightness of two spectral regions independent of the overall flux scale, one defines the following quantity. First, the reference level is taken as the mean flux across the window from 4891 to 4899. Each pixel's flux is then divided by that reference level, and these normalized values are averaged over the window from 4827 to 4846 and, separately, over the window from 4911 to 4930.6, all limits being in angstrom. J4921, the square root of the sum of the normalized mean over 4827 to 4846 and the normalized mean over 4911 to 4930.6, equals 1.44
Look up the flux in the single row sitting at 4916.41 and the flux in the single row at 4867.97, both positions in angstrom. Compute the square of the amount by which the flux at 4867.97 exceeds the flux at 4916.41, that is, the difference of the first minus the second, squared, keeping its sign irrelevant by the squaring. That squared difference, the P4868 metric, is 1.2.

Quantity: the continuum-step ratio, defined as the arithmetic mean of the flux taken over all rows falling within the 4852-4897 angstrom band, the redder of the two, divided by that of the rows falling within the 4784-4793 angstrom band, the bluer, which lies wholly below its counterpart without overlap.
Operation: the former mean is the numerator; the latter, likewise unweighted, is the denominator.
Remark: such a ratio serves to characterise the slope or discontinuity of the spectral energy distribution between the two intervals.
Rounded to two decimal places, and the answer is 1.10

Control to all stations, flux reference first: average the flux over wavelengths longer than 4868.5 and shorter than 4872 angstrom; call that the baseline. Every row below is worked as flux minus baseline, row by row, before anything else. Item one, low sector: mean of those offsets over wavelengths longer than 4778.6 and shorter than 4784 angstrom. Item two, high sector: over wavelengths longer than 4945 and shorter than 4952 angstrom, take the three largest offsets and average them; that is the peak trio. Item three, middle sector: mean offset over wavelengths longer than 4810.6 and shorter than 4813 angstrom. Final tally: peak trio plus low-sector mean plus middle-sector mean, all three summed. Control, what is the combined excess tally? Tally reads 0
